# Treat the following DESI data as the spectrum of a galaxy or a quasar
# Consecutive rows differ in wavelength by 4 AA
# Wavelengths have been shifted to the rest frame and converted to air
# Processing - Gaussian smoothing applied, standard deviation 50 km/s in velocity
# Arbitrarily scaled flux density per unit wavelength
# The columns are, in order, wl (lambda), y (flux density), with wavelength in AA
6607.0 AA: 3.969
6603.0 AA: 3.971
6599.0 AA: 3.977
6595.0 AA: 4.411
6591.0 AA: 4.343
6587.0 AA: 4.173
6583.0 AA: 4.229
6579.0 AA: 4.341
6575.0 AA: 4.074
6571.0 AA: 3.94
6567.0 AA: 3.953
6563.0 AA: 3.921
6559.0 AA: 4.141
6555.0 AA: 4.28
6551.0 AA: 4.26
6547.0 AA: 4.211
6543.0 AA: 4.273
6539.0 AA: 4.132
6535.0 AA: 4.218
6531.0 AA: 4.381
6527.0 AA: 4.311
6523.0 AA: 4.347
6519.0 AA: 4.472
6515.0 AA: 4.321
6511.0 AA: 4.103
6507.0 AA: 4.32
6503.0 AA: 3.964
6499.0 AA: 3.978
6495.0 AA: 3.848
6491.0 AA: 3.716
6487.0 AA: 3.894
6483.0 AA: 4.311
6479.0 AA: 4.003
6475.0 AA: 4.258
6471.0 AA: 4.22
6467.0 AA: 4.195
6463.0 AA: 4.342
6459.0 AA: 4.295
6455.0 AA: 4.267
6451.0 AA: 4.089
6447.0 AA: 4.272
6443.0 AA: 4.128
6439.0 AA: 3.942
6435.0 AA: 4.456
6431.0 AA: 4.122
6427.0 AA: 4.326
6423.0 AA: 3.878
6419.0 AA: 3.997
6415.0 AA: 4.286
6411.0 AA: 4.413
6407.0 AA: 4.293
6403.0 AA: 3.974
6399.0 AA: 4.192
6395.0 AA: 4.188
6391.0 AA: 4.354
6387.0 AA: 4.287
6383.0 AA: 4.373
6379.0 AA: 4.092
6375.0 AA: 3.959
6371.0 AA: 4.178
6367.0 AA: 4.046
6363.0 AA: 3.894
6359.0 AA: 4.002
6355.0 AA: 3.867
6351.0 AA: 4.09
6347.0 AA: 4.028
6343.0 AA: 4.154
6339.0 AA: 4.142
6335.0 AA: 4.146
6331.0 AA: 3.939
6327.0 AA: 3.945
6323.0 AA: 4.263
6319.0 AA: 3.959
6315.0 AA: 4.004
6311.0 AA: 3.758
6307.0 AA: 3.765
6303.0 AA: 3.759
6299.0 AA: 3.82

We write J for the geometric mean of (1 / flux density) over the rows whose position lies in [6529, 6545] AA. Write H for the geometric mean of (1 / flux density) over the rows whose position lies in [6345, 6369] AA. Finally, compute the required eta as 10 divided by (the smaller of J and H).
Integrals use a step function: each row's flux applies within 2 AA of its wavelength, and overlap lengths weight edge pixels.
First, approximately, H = 0.251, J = 0.2353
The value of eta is 42.5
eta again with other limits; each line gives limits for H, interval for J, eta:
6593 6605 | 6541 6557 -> 42.6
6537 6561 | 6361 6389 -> 42.2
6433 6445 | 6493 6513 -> 41.7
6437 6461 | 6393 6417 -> 42.2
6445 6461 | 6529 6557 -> 42.5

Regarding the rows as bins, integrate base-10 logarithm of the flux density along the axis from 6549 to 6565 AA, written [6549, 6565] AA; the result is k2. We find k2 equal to 9.9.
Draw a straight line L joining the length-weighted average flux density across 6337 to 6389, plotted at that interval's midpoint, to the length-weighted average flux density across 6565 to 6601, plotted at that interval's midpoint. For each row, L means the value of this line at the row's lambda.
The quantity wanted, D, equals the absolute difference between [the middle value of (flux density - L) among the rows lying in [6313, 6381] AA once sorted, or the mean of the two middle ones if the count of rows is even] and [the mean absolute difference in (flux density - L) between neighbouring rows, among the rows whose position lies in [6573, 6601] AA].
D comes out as 0.24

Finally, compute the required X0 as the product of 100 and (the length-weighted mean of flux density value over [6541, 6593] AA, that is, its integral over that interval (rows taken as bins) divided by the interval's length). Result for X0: 416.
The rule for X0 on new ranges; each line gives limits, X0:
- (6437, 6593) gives 417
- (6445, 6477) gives 424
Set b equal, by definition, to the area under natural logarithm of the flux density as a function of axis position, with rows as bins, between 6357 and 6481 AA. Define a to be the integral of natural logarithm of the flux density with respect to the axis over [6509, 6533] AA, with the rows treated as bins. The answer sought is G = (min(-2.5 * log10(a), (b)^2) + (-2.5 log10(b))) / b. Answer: -0.05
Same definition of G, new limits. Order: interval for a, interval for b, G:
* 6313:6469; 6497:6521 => -0.28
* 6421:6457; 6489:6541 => -0.12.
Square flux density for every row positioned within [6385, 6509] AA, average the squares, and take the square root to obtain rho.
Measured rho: 4.16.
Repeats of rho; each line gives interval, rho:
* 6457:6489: 4.19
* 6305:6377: 4.01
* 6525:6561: 4.25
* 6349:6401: 4.12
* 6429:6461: 4.20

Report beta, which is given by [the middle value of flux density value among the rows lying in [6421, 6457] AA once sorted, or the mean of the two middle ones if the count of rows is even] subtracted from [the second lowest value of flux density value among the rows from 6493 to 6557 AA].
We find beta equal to -0.16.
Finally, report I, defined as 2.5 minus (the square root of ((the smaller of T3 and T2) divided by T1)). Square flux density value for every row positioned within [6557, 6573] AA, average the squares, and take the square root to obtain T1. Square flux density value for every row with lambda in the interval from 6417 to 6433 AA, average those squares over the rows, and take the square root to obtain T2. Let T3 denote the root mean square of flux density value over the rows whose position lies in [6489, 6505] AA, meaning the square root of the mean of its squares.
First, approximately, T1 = 4.0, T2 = 4.08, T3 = 3.88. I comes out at 1.51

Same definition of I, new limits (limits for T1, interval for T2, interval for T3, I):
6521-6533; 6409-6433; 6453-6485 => 1.52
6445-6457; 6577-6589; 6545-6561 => 1.50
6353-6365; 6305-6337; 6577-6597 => 1.49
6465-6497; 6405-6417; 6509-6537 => 1.47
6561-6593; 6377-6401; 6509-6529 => 1.49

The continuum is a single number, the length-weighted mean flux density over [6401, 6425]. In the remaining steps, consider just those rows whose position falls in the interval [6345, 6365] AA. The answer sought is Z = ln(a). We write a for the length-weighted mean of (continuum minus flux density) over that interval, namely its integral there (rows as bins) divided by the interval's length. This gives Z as -1.81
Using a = 0.164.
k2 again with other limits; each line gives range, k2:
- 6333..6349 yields 9.8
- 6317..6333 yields 9.7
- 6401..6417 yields 10.0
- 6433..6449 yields 10.0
